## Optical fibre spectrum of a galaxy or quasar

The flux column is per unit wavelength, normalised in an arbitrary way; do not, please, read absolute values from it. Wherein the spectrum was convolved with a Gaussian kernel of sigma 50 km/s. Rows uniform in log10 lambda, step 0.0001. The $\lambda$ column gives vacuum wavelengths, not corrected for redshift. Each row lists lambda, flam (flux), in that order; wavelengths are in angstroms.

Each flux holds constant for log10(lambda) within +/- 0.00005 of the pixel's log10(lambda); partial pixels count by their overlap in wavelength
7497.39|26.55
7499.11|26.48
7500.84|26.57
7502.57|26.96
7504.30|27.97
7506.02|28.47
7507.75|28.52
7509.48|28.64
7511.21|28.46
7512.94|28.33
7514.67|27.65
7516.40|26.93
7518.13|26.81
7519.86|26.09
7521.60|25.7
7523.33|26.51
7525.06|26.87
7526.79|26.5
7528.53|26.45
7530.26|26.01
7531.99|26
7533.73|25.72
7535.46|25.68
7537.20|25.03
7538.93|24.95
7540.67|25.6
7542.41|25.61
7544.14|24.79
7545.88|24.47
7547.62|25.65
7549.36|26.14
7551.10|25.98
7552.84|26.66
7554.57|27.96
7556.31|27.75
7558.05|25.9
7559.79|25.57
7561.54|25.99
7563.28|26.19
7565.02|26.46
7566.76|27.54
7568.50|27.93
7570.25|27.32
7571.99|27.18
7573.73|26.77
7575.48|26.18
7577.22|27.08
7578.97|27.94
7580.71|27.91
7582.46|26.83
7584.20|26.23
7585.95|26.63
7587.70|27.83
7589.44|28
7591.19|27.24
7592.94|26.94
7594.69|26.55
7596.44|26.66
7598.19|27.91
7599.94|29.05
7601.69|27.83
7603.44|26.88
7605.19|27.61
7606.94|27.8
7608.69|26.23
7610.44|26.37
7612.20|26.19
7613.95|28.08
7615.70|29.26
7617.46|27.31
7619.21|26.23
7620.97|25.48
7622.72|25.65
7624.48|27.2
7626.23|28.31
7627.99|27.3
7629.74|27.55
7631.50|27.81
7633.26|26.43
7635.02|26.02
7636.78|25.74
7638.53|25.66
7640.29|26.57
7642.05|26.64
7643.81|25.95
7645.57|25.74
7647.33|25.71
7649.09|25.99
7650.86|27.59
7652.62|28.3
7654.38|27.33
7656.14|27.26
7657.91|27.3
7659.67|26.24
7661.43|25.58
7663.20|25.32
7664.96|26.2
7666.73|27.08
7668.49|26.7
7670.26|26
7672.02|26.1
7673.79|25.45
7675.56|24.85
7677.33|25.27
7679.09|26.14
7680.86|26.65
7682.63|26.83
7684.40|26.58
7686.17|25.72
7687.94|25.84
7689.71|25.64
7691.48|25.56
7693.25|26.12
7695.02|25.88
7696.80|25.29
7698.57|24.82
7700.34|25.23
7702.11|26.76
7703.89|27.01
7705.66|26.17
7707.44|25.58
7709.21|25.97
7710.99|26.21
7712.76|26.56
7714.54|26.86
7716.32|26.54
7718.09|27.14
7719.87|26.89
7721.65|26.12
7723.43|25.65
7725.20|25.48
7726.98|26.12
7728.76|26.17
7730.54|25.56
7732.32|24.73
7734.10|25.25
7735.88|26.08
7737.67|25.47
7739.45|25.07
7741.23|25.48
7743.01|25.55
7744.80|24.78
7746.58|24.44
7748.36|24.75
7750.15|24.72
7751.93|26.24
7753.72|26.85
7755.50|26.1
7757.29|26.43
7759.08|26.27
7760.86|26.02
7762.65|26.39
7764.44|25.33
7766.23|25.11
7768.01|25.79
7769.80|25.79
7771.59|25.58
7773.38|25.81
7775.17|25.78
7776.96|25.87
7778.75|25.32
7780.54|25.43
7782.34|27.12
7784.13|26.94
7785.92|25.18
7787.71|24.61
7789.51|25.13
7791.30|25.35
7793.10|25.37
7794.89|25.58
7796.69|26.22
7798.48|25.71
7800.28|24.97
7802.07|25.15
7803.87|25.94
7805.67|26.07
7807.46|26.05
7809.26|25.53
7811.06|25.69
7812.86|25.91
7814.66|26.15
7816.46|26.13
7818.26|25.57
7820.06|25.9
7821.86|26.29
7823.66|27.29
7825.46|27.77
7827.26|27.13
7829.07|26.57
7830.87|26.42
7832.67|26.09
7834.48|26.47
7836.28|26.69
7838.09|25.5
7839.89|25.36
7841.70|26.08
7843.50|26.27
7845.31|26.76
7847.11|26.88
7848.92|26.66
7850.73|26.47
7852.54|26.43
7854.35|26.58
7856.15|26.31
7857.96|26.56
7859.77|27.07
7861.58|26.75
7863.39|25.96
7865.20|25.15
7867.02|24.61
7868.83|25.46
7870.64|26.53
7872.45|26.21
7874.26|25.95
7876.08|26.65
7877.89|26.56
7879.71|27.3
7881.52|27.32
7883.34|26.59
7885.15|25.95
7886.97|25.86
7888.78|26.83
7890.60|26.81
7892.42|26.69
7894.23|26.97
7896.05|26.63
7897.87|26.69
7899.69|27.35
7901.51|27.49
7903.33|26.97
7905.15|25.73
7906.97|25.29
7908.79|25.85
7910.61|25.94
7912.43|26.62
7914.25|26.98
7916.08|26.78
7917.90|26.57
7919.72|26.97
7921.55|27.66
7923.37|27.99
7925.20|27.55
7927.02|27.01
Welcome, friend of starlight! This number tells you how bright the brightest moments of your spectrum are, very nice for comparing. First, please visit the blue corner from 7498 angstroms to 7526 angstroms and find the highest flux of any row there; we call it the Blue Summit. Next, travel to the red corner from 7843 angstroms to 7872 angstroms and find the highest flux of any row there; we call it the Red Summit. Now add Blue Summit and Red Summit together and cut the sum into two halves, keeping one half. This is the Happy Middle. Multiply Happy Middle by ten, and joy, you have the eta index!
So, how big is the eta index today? 279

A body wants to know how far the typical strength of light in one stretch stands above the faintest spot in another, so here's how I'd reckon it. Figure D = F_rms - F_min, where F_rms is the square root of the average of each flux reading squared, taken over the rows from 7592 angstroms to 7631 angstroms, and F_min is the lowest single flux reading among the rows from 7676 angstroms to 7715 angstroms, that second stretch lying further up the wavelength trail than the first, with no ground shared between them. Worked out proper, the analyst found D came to 2.4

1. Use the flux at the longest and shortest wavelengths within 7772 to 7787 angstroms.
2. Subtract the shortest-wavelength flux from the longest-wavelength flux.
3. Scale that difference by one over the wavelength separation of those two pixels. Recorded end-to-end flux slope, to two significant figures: -0.050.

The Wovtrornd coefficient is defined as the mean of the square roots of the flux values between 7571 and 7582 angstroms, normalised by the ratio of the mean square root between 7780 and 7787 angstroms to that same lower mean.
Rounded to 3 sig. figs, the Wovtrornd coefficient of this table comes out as 5.31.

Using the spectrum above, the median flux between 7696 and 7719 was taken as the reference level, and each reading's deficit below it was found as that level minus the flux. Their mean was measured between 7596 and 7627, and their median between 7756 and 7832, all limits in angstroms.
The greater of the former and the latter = 0.4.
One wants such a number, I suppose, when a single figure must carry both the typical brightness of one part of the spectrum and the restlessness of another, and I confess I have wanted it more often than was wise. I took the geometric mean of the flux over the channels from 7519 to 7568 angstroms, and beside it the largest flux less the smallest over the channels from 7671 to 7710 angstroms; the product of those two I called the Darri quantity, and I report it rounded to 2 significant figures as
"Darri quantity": 57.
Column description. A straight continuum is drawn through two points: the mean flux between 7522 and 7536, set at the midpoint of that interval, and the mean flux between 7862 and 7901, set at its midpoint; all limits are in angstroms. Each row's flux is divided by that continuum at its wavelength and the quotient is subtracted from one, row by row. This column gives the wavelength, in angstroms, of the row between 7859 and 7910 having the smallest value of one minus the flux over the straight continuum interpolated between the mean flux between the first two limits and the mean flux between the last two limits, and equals 7901.51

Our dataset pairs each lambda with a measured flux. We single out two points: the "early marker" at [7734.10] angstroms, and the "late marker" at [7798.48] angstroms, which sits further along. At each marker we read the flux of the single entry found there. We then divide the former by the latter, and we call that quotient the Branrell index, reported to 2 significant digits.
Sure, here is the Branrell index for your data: 0.98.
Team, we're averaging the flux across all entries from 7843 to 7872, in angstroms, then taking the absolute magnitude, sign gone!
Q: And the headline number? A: 26.3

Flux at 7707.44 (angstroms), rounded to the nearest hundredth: 25.58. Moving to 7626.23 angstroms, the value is 28.31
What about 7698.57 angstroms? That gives 24.82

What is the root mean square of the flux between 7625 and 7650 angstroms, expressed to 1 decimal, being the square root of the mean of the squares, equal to 26.5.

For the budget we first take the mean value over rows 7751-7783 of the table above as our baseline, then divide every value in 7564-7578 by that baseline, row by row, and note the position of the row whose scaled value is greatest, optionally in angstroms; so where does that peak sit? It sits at 7568.50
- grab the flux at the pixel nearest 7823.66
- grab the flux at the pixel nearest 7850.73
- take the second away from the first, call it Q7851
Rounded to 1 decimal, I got 0.8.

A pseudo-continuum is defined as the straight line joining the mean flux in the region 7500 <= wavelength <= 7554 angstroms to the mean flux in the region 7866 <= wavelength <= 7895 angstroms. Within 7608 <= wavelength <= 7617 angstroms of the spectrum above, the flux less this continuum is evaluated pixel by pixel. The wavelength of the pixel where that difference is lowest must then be 7612.20 angstroms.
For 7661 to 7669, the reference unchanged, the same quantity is 7663.20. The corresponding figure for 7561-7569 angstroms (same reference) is 7561.54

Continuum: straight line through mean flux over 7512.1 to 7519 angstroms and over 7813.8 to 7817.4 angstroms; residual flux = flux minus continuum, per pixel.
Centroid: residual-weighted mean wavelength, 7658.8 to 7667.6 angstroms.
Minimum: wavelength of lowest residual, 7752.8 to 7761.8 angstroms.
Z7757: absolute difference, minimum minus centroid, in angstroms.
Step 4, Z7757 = 98.8 angstroms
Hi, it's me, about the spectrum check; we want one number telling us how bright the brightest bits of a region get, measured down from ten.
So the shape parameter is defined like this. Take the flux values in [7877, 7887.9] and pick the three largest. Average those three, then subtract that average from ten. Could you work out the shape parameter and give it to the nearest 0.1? -17.1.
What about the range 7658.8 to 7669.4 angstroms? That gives -16.7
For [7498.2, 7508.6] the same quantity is -18.3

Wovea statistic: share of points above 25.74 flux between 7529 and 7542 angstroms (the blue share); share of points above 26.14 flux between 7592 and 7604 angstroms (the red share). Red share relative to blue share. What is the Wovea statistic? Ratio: 3.5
